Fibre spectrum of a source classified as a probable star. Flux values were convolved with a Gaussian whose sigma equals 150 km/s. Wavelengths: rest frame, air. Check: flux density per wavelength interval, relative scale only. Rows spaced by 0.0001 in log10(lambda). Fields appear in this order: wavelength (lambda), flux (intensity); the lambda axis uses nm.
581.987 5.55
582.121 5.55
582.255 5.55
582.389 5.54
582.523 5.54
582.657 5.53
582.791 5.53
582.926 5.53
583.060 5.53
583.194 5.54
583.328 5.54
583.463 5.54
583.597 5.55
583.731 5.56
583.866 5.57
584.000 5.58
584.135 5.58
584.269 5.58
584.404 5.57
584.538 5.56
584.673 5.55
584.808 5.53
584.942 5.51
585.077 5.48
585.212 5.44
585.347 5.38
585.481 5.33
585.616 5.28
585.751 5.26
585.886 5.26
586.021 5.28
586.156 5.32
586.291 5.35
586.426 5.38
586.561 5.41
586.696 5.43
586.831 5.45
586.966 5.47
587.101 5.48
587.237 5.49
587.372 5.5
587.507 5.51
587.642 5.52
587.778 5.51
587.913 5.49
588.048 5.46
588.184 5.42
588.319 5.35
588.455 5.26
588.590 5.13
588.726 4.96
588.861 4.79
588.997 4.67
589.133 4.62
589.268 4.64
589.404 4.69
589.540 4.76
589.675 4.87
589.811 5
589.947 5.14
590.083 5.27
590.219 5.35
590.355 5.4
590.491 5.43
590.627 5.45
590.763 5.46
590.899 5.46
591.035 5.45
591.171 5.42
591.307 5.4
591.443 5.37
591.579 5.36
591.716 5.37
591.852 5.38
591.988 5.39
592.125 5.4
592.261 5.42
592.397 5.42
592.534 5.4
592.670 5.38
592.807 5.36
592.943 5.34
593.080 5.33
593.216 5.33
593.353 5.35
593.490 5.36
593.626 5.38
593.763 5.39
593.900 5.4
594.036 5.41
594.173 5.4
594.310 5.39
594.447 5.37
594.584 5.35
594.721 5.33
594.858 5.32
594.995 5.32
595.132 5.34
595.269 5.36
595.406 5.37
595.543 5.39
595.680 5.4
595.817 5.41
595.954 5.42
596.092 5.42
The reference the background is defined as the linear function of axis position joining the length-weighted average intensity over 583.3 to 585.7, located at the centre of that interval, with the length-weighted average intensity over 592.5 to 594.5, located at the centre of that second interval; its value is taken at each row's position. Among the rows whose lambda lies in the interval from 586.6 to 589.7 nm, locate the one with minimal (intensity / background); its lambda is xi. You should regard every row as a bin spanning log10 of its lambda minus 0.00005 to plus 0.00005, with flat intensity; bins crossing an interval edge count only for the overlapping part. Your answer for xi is 589.133 nm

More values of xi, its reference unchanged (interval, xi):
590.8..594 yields 593.080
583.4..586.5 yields 585.751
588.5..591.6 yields 589.133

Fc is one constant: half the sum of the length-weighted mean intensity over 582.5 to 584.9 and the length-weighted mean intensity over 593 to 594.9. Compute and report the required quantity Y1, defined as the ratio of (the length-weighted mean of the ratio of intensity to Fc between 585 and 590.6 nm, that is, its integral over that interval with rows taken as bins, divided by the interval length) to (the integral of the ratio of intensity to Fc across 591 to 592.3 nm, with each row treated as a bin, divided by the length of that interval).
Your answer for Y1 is 0.97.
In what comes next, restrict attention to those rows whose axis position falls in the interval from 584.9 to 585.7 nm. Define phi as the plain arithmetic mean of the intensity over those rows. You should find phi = 5.40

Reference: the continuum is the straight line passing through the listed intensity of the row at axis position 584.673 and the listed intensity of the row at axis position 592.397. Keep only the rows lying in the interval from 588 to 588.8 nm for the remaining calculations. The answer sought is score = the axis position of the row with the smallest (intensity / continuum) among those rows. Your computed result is 588.726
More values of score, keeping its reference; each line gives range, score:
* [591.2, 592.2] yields 591.579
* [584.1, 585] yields 584.942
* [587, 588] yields 587.101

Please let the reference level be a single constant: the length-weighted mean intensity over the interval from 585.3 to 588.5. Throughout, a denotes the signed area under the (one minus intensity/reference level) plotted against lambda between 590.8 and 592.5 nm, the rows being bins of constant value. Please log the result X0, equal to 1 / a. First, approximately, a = 0.00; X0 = -992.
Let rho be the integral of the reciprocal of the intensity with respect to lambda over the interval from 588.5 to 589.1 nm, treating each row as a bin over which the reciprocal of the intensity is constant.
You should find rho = 0.123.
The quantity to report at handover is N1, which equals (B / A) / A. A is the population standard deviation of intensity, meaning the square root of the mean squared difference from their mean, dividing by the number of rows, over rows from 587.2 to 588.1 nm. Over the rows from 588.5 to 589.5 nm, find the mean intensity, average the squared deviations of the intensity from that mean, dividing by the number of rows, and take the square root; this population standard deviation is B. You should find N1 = 530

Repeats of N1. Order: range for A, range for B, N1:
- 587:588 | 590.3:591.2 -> 122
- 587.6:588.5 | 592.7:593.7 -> 2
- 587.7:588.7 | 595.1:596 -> 2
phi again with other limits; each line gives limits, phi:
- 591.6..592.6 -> 5.40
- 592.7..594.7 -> 5.37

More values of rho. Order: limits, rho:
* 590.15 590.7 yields 0.102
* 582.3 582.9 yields 0.108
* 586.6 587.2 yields 0.110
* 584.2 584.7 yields 0.090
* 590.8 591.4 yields 0.111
